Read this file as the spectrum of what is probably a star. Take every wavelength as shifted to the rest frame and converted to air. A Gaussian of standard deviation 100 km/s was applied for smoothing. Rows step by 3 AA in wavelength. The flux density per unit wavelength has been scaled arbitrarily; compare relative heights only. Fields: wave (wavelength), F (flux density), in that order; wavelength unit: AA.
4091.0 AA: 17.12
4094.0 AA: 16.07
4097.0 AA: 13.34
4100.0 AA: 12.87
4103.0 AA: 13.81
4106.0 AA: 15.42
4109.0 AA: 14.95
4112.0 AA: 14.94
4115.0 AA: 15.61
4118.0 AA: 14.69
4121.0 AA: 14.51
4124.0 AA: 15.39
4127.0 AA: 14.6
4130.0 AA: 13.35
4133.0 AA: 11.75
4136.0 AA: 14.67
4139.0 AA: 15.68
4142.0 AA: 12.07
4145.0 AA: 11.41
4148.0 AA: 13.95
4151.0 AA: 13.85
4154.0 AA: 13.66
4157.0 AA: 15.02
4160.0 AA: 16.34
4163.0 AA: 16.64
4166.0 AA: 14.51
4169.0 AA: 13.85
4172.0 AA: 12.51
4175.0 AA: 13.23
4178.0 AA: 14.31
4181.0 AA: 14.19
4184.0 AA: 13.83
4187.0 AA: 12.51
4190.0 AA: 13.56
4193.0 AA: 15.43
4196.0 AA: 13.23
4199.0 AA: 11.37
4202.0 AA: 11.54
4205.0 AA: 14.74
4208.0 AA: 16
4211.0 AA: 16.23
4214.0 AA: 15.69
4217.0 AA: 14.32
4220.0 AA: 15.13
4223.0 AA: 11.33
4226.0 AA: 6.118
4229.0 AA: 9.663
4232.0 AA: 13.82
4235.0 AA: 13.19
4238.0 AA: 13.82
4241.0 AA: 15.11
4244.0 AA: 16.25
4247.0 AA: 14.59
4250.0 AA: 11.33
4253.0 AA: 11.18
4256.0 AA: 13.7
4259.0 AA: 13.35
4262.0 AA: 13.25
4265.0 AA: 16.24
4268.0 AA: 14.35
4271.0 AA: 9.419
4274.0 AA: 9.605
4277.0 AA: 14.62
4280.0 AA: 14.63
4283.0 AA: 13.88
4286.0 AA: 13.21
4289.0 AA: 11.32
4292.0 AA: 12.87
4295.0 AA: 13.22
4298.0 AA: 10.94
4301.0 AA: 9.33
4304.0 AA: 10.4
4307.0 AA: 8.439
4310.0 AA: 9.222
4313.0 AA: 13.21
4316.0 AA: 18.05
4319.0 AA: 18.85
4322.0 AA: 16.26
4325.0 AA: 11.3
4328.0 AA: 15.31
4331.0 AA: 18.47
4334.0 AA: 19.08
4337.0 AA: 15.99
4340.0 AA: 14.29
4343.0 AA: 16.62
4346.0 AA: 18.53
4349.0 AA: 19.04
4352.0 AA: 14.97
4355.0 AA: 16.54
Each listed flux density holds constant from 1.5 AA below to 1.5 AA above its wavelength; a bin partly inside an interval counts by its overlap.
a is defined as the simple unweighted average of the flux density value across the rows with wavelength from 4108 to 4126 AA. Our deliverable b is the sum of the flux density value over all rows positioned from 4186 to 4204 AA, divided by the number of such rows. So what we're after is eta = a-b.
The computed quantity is 2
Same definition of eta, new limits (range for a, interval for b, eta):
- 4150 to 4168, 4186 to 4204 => 2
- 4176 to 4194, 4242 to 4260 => 1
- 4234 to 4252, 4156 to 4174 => -1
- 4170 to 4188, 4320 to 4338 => -3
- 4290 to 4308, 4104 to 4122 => -4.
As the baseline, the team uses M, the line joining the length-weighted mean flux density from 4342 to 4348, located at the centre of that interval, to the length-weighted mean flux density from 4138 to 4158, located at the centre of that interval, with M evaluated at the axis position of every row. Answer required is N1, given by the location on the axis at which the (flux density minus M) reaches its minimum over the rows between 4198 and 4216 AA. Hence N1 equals 4199.0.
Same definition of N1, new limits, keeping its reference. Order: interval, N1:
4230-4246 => 4235.0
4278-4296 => 4289.0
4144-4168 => 4145.0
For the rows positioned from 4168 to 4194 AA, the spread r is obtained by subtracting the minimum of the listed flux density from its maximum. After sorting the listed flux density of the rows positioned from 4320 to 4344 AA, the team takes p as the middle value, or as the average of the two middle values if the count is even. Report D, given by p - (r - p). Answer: 29.3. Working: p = 16.1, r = 3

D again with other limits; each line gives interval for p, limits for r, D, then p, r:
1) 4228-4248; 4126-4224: 22.3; 13.8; 5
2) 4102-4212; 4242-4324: 18.2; 14.3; 10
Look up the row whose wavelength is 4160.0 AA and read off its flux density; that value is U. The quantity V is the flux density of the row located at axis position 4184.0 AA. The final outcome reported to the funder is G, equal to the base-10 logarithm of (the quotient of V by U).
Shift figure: -0.07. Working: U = 16.34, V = 13.83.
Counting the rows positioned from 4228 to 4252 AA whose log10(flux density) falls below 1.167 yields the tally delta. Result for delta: 6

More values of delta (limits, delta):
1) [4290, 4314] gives 8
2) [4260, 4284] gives 7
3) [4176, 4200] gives 7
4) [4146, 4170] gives 5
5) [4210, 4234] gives 5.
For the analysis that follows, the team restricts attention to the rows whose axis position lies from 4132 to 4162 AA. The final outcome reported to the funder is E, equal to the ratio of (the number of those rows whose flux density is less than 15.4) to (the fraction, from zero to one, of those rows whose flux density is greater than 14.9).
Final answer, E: 27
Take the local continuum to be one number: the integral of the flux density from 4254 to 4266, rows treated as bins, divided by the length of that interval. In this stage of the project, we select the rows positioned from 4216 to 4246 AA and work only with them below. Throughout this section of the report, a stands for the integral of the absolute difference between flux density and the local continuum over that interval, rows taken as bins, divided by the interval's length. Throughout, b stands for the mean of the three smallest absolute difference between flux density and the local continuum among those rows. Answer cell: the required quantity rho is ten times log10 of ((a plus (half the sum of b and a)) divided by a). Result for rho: 1.90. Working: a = 2.08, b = 0.2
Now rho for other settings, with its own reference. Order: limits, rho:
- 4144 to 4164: 1.90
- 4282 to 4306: 2.08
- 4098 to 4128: 2.39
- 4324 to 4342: 2.40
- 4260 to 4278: 2.15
